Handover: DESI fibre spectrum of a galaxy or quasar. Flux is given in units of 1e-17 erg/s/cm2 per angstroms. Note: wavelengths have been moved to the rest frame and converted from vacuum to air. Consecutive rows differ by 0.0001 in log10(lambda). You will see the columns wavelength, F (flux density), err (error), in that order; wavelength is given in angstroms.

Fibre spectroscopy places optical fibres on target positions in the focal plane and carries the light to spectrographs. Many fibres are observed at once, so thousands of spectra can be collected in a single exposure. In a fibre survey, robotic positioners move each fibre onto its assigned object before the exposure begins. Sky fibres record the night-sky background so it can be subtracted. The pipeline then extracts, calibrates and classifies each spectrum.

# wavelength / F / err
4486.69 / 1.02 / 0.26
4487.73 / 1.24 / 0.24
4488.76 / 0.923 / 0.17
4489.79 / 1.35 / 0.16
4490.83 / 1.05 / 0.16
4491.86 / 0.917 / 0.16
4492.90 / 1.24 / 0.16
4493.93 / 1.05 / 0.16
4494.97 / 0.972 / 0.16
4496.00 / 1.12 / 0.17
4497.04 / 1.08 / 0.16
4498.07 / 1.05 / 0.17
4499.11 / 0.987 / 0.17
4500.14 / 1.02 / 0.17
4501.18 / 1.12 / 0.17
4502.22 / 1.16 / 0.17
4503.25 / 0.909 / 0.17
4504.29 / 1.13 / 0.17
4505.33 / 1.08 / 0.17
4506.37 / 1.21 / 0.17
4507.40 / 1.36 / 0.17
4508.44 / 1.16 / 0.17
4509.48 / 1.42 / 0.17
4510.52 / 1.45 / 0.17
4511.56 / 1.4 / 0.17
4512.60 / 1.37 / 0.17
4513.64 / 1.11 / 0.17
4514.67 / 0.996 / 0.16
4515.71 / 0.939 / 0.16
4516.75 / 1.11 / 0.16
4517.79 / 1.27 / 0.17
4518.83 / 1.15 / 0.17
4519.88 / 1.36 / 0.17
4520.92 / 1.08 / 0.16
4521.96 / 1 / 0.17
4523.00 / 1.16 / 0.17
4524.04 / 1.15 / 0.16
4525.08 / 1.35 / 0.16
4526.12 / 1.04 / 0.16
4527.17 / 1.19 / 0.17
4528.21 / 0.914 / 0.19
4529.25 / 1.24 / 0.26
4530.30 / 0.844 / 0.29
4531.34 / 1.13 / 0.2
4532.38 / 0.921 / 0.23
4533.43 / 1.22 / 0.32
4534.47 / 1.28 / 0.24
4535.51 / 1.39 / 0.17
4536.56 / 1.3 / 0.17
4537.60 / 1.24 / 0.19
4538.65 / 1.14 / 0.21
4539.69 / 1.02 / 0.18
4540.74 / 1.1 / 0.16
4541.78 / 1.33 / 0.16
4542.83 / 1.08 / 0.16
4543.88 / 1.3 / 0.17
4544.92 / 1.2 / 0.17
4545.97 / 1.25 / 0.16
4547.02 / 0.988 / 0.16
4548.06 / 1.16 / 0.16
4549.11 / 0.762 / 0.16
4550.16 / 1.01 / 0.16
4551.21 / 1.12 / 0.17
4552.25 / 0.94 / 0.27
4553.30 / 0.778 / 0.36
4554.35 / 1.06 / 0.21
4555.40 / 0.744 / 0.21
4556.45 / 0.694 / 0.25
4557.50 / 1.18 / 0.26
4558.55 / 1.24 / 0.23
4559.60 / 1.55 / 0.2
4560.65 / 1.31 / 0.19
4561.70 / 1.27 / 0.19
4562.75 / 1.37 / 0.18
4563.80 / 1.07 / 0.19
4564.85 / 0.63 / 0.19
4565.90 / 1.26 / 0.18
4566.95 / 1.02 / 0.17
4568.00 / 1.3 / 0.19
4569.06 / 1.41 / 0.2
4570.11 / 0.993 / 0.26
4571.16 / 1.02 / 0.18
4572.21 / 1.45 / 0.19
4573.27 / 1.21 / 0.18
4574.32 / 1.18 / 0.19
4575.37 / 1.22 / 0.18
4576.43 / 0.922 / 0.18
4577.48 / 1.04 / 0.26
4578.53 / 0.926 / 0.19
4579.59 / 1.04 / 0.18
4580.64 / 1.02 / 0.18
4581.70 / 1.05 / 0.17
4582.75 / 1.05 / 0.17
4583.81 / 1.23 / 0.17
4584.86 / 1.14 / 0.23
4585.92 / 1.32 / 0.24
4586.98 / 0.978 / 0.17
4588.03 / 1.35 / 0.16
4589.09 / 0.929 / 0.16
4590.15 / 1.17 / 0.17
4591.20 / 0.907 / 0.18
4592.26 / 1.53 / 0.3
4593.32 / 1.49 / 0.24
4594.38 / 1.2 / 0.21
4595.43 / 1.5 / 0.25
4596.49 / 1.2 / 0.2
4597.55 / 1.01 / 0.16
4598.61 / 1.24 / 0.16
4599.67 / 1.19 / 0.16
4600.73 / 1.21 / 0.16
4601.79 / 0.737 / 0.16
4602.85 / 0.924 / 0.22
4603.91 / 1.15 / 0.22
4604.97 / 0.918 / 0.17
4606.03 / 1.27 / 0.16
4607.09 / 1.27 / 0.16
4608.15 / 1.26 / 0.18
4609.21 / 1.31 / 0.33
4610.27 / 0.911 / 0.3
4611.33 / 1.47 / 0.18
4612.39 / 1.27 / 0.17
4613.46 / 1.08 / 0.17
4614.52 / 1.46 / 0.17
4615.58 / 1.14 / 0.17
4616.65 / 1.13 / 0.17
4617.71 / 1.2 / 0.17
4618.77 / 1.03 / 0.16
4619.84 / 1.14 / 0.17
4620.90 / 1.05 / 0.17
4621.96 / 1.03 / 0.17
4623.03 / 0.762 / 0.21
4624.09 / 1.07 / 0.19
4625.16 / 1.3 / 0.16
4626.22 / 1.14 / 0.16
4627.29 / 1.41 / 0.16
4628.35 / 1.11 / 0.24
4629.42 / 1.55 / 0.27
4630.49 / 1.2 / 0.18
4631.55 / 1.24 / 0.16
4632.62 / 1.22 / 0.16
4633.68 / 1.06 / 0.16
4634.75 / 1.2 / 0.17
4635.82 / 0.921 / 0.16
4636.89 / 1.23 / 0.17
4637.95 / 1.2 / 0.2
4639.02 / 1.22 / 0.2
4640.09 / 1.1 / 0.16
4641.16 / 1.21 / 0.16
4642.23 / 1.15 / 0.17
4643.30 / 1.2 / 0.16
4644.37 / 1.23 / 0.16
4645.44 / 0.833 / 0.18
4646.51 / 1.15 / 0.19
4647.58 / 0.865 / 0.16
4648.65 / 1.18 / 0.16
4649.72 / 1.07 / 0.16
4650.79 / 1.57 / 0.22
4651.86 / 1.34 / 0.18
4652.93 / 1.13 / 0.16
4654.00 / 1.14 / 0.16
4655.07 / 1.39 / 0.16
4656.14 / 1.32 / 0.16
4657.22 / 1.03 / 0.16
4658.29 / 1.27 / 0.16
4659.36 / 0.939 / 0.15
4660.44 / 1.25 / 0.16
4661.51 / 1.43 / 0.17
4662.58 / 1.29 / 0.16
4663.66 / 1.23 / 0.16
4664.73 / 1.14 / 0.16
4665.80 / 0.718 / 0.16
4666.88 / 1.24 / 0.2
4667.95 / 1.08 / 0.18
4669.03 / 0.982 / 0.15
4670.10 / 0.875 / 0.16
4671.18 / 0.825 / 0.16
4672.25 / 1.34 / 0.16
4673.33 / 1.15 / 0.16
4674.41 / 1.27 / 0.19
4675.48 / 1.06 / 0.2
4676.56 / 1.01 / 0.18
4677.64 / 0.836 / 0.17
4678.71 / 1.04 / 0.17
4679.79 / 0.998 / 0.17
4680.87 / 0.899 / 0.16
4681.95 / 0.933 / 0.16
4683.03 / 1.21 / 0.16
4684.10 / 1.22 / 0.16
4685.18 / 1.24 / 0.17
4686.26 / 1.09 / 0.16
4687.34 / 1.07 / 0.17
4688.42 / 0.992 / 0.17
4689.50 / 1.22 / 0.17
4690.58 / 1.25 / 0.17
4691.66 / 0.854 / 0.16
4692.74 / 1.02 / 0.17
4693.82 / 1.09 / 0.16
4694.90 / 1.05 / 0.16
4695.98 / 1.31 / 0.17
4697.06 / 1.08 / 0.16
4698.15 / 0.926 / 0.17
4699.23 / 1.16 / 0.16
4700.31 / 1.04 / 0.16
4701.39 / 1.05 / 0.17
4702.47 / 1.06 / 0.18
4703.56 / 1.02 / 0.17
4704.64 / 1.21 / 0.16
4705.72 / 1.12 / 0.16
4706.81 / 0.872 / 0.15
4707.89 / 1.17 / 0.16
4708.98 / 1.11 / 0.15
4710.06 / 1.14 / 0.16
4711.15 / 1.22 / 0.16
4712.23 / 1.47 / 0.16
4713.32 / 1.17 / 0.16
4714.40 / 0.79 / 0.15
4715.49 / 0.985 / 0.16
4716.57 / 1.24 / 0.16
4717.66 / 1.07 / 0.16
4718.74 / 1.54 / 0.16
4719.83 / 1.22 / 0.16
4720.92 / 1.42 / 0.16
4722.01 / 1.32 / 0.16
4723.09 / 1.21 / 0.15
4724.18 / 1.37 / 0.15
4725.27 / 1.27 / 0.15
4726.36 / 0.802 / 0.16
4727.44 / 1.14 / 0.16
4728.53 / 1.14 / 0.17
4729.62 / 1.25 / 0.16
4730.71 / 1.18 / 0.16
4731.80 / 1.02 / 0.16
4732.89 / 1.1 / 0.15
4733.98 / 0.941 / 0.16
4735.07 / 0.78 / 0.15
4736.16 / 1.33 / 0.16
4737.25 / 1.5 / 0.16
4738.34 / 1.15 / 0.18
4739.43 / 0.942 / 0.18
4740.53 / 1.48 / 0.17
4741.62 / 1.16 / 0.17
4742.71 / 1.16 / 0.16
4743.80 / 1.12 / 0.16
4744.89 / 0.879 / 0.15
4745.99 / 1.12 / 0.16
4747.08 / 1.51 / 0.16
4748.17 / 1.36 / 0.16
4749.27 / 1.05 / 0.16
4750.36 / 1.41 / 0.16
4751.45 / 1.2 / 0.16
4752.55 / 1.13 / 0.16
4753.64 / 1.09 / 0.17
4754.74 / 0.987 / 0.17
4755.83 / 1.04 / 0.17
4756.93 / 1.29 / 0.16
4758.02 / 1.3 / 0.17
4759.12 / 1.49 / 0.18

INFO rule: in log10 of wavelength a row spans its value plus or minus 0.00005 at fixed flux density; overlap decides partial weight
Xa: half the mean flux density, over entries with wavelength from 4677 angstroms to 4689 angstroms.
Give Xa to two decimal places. 0.52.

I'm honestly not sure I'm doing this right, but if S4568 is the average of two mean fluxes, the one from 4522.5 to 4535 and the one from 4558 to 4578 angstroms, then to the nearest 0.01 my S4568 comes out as 1.15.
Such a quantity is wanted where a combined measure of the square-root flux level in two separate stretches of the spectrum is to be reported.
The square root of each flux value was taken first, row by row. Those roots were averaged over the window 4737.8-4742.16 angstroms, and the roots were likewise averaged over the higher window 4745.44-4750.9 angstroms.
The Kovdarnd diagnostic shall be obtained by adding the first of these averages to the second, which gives 2.22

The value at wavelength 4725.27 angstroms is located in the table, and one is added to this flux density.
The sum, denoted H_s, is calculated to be 2.27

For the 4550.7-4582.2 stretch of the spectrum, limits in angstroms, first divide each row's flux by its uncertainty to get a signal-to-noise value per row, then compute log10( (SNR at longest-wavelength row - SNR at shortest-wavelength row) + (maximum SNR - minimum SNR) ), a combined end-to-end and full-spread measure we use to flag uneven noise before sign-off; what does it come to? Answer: 0.71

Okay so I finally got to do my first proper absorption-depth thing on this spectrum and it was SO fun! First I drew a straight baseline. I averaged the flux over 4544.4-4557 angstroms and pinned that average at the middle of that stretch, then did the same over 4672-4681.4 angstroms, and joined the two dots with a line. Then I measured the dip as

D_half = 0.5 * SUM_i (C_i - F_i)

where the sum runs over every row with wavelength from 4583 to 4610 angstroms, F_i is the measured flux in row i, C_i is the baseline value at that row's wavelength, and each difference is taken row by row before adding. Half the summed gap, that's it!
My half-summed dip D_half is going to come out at -2.1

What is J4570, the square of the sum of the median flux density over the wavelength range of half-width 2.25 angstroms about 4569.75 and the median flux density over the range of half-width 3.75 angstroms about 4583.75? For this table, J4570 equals 4.9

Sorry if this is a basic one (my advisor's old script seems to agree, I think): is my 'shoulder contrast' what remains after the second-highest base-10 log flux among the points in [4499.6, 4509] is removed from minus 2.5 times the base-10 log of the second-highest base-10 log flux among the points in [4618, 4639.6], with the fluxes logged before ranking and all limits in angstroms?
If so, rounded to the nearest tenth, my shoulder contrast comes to 2.0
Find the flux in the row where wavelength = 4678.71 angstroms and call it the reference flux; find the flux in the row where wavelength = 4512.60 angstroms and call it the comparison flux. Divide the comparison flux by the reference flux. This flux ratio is 1.3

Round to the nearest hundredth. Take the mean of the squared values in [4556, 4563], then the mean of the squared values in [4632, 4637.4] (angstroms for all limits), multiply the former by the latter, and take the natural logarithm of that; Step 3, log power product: 0.70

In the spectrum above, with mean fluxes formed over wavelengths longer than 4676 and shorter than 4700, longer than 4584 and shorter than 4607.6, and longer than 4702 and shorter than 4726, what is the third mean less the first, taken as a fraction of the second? 0.10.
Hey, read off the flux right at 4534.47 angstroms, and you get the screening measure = 1.28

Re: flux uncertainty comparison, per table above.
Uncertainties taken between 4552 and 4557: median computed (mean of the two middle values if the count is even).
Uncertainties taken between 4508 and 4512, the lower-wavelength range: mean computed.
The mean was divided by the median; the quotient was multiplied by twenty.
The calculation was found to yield 14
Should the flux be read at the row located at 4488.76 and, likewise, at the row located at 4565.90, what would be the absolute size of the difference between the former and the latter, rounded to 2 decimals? 0.34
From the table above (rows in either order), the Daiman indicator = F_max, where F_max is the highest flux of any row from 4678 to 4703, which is 1.31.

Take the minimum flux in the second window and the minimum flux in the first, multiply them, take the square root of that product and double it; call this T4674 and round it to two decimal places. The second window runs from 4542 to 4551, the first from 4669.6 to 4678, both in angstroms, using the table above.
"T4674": 1.59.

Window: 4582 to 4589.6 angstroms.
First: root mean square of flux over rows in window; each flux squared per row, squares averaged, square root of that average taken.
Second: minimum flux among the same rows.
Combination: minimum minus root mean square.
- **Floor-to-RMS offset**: -0.22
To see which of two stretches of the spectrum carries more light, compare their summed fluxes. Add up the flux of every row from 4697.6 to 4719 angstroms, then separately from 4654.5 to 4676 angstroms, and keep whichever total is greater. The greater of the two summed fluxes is 22.8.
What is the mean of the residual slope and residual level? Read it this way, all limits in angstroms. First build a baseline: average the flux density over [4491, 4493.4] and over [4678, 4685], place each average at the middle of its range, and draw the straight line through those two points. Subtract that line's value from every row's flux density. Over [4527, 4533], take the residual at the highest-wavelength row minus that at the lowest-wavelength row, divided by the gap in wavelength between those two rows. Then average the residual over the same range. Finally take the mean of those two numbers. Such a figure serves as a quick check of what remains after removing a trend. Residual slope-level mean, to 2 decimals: -0.04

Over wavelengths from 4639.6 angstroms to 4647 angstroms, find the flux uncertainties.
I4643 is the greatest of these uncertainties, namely 0.19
